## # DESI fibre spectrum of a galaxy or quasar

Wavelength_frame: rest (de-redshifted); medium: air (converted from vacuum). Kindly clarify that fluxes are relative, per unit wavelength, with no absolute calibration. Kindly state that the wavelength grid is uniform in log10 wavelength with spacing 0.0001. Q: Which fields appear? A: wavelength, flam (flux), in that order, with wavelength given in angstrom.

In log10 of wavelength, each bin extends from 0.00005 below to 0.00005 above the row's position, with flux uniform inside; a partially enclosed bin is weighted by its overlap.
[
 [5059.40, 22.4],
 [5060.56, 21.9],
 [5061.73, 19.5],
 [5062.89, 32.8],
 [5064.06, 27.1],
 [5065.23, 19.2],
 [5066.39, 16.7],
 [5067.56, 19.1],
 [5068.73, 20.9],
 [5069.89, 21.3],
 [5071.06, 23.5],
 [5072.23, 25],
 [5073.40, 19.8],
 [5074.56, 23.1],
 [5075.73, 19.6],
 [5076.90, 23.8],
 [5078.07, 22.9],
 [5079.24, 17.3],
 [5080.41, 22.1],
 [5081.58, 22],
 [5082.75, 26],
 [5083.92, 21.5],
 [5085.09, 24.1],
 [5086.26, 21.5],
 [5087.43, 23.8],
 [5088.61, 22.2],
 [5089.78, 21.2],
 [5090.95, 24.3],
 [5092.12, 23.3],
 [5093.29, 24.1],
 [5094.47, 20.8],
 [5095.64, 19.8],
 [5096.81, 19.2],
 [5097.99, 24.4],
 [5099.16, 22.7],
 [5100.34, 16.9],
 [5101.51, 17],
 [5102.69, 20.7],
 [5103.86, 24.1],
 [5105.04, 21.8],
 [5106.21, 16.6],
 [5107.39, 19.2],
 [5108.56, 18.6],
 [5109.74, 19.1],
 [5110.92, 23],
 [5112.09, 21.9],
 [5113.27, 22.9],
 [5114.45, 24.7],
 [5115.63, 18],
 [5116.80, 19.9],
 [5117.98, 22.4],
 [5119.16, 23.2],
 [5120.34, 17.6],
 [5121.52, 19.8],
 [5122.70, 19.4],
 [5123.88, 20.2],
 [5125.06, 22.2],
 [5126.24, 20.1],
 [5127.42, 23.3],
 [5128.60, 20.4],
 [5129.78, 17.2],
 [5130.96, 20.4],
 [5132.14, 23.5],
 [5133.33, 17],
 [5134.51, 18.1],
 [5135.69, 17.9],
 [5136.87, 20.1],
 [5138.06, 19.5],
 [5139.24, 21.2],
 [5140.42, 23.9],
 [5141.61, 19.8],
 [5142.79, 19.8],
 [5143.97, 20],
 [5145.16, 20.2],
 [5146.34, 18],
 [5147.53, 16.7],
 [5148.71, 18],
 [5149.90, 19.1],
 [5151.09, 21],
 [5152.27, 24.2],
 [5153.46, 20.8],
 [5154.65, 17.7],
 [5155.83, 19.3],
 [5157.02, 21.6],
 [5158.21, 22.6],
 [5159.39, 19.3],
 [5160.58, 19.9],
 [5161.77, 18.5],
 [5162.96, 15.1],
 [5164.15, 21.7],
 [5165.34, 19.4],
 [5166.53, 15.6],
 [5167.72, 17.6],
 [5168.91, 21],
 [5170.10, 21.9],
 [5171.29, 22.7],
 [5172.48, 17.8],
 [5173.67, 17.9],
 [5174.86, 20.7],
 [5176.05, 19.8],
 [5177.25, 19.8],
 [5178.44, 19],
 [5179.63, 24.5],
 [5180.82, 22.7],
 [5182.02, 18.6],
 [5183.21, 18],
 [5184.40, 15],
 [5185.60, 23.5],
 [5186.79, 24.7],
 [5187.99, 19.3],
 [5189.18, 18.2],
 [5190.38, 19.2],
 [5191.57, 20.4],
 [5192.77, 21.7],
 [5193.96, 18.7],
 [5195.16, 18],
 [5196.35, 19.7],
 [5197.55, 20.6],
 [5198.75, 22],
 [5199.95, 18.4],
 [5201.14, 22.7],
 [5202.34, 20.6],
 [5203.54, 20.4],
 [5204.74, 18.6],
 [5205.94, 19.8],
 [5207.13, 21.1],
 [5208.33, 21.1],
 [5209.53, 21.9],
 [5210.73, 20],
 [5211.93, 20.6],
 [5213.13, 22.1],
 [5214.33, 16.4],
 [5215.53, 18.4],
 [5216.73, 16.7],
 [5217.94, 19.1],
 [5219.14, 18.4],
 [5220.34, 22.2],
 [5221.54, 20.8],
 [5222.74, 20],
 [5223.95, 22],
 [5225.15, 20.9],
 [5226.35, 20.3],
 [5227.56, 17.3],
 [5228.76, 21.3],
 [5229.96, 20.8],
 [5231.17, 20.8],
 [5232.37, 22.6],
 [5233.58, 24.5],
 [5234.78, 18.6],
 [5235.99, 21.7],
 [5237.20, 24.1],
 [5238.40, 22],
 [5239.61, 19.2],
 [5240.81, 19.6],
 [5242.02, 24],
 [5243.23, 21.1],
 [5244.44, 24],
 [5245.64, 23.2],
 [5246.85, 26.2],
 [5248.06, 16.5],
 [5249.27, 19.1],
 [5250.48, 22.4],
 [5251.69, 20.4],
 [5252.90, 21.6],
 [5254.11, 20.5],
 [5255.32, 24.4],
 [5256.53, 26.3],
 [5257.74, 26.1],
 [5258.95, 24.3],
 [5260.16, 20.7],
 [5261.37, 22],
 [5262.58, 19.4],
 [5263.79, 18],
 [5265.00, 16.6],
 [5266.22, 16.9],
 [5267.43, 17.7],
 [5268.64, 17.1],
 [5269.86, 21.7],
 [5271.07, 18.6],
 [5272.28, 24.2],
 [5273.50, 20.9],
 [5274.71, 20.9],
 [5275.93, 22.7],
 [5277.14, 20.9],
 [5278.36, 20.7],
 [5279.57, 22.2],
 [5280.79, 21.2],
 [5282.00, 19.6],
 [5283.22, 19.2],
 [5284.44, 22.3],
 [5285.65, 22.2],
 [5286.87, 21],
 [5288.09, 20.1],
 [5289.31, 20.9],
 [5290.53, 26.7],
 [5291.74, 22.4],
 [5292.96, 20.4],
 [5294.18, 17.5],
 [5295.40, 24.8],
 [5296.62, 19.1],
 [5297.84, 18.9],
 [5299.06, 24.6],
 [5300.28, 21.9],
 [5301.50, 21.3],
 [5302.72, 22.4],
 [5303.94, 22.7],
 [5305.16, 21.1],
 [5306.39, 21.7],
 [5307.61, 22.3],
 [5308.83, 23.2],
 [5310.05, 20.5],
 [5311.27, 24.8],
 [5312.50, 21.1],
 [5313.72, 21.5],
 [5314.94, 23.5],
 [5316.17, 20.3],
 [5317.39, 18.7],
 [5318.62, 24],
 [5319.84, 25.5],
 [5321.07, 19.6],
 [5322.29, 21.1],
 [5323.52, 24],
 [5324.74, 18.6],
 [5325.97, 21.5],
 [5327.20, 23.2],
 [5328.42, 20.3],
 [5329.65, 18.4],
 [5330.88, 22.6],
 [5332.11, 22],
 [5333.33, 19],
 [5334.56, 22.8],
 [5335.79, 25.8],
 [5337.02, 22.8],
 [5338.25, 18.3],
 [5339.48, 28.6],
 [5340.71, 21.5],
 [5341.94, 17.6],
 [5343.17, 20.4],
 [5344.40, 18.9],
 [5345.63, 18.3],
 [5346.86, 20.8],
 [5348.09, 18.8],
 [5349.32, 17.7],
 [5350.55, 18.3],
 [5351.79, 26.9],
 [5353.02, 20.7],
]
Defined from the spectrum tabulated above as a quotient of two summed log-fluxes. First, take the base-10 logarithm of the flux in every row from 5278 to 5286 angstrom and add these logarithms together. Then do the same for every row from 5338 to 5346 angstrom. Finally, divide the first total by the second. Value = 1.01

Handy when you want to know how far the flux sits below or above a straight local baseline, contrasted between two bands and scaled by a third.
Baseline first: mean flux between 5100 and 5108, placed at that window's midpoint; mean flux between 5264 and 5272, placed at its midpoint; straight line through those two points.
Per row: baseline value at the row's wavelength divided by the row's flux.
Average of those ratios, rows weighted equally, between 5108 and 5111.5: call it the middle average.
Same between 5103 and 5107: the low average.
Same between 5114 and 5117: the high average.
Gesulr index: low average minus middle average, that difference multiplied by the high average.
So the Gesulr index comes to -0.01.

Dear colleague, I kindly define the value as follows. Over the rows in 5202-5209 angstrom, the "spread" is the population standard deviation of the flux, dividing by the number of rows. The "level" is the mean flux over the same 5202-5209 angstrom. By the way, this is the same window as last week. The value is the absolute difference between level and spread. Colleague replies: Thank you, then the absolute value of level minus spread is 19.4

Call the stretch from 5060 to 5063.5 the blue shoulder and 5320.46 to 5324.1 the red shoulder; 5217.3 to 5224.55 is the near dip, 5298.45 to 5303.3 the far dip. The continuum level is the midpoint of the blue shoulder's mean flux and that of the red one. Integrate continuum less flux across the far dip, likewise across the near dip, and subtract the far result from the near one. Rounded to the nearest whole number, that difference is 17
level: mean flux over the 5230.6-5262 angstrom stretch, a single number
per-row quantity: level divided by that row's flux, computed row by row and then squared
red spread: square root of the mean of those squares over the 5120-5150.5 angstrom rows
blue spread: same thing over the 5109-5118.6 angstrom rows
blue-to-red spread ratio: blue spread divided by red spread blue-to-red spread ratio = 0.921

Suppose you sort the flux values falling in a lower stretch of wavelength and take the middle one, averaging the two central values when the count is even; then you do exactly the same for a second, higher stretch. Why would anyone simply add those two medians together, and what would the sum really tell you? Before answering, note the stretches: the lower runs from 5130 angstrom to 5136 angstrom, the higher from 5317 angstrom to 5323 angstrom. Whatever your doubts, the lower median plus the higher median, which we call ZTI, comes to 39.2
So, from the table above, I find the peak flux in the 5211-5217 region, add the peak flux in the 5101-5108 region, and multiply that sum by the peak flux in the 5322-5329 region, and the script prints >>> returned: 1109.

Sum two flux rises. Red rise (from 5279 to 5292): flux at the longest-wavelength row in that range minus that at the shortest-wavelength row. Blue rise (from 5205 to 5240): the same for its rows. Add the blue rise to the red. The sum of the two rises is 0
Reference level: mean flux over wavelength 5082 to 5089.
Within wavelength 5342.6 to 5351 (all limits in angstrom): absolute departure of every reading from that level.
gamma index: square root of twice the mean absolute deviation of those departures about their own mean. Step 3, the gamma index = 1.34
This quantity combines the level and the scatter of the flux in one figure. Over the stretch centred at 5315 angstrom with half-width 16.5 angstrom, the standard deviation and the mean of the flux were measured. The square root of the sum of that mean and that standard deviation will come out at 4.87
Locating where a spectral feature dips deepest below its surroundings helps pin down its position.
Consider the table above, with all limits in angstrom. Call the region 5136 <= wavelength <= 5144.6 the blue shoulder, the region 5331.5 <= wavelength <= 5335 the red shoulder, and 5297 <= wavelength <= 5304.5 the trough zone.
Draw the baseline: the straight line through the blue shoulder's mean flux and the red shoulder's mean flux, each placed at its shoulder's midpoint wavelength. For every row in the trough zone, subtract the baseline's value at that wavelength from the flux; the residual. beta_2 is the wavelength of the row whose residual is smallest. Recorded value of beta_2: 5297.84 angstrom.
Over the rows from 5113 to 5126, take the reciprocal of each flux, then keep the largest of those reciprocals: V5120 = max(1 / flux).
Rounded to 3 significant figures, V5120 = 0.0568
